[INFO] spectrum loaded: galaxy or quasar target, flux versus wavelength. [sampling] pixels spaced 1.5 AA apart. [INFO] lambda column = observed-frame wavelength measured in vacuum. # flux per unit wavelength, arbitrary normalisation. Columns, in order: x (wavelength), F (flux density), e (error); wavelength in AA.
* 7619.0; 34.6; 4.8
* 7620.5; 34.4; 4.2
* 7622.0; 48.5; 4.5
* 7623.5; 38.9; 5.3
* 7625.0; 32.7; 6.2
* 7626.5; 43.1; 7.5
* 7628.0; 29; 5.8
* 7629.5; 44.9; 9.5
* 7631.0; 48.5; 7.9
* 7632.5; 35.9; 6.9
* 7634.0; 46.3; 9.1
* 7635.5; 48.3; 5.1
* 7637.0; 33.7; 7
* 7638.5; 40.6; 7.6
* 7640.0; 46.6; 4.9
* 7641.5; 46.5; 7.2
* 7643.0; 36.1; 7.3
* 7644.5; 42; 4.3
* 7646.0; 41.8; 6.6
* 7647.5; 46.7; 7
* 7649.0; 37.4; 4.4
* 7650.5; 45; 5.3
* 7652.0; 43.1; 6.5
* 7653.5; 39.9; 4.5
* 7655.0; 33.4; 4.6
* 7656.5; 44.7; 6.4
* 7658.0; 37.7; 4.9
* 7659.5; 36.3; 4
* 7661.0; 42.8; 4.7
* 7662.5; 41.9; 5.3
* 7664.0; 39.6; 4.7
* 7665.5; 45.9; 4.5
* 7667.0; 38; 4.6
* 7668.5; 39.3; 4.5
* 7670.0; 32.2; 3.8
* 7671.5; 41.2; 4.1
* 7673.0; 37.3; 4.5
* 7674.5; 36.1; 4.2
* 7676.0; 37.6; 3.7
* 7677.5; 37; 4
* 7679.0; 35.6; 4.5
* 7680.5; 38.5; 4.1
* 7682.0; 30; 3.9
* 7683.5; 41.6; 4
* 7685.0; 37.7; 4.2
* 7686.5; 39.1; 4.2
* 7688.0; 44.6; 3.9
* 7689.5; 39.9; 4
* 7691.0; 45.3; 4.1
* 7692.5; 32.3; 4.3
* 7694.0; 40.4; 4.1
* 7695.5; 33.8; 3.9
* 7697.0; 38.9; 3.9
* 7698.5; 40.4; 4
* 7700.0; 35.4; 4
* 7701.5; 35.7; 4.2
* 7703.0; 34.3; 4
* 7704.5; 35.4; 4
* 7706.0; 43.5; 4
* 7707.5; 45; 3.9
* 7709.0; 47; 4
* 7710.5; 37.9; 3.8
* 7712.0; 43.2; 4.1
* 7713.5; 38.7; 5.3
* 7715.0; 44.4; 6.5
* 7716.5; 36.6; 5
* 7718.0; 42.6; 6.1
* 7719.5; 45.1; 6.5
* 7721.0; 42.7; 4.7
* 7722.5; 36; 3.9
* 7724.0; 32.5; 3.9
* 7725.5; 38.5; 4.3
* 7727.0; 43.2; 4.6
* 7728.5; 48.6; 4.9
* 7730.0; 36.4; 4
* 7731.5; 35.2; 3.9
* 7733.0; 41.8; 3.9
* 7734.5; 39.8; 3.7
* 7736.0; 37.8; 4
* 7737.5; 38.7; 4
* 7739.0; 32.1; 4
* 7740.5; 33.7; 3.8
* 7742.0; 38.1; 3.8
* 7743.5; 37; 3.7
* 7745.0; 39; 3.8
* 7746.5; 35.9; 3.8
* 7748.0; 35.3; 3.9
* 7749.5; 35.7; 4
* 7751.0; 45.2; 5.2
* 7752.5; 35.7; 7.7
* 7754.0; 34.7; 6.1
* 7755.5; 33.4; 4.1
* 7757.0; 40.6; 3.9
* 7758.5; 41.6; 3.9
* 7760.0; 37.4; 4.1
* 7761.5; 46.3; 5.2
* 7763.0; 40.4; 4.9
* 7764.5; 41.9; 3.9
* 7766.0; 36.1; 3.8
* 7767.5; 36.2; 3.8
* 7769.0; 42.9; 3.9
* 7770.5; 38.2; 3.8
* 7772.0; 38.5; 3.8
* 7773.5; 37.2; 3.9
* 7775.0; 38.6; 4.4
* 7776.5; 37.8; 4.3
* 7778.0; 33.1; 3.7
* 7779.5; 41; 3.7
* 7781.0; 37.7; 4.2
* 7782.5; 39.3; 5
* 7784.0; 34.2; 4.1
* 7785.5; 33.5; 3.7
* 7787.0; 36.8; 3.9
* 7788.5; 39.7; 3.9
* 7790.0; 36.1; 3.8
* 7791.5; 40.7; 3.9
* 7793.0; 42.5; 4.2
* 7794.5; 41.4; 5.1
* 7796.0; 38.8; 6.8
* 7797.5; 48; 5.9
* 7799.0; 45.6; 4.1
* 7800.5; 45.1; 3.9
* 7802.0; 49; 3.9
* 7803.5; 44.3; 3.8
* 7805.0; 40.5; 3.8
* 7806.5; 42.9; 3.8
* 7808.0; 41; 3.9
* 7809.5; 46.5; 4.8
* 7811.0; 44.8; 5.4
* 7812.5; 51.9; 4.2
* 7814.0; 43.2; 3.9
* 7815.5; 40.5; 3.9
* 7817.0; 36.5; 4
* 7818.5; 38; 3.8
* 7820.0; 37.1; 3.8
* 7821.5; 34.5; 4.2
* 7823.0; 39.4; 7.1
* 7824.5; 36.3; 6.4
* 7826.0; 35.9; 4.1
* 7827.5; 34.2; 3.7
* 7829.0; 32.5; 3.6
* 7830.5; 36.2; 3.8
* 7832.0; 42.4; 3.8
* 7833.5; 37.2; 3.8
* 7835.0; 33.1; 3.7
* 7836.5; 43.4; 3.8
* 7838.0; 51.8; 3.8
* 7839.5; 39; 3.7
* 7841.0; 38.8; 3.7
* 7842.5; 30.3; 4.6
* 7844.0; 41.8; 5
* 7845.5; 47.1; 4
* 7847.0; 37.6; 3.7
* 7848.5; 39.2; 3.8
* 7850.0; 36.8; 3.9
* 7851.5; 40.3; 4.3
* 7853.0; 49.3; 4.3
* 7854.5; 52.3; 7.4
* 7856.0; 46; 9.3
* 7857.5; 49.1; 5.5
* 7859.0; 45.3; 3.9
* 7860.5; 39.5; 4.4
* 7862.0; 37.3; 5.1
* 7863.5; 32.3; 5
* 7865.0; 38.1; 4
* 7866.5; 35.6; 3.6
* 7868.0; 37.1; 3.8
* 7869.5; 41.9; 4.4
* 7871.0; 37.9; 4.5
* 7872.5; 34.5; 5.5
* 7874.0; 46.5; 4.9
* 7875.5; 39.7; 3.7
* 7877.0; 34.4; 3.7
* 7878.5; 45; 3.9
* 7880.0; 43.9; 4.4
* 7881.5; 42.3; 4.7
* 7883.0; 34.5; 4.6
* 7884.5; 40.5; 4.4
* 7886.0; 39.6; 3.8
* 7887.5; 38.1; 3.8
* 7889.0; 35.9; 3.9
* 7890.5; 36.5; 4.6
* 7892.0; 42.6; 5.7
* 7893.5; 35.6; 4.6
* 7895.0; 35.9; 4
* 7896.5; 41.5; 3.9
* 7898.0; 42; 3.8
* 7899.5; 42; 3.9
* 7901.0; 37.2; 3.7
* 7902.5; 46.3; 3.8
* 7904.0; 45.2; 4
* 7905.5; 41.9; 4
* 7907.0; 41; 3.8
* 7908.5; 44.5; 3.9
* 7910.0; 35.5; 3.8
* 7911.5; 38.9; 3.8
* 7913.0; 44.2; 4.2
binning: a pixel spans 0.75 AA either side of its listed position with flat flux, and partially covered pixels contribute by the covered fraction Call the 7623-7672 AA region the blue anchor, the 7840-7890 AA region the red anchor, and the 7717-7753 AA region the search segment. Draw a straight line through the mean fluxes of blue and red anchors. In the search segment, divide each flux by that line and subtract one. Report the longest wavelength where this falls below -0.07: 7752.5 AA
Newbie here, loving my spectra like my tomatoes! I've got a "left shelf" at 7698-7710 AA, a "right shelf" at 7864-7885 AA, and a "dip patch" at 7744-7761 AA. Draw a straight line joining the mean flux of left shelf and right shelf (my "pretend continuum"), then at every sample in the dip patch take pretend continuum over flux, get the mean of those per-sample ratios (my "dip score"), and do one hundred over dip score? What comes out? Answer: 95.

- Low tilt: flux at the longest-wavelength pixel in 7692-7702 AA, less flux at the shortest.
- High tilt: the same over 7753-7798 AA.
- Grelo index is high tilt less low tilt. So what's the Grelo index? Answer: 9.9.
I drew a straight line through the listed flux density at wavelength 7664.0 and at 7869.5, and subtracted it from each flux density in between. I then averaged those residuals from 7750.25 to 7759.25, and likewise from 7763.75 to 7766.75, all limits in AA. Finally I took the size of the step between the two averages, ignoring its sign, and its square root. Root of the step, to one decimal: 0.6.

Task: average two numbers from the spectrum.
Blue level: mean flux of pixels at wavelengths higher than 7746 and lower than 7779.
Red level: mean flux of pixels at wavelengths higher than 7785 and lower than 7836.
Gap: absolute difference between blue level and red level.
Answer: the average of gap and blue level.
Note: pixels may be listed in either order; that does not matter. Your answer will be 20.1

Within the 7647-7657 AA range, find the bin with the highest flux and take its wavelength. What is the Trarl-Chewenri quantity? 7647.5 AA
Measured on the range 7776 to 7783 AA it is 7779.5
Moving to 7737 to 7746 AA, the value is 7745.0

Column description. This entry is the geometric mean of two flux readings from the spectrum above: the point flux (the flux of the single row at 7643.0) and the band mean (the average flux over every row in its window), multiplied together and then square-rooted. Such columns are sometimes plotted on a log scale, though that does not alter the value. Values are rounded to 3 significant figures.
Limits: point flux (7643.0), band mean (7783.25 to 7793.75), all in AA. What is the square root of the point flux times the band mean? 36.9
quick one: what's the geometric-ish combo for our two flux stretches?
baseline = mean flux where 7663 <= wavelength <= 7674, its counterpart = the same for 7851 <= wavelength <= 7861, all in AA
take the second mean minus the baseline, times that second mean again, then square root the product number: 18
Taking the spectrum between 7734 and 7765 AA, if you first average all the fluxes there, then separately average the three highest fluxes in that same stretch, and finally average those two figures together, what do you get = 41.3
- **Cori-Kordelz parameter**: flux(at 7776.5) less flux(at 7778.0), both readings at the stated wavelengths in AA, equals 4.7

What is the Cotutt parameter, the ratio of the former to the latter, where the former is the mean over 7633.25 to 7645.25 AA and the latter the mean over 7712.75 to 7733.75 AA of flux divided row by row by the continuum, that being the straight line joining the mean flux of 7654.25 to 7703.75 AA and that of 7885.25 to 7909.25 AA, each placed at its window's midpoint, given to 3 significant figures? 1.08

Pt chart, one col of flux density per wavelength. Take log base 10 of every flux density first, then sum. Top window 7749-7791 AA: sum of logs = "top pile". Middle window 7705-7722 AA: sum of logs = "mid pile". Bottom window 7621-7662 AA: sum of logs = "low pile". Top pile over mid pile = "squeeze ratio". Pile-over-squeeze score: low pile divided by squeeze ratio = 18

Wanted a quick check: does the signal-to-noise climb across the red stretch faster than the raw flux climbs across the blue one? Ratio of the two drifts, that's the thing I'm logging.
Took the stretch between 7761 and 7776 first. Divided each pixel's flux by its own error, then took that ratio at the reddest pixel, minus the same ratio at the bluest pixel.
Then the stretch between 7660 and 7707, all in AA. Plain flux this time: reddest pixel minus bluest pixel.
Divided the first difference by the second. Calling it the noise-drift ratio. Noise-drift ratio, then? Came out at -0.2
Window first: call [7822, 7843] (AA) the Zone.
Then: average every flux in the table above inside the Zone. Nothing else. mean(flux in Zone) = 37.9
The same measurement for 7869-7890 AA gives 39.6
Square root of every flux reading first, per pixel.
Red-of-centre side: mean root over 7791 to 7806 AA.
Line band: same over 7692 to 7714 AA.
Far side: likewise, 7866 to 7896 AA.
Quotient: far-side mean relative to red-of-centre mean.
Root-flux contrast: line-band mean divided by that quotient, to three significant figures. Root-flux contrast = 6.59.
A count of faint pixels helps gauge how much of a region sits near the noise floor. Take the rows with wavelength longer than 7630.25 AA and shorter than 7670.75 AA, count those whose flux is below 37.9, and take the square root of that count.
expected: 2.8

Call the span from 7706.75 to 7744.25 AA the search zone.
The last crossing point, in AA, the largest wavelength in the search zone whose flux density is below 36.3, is 7740.5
